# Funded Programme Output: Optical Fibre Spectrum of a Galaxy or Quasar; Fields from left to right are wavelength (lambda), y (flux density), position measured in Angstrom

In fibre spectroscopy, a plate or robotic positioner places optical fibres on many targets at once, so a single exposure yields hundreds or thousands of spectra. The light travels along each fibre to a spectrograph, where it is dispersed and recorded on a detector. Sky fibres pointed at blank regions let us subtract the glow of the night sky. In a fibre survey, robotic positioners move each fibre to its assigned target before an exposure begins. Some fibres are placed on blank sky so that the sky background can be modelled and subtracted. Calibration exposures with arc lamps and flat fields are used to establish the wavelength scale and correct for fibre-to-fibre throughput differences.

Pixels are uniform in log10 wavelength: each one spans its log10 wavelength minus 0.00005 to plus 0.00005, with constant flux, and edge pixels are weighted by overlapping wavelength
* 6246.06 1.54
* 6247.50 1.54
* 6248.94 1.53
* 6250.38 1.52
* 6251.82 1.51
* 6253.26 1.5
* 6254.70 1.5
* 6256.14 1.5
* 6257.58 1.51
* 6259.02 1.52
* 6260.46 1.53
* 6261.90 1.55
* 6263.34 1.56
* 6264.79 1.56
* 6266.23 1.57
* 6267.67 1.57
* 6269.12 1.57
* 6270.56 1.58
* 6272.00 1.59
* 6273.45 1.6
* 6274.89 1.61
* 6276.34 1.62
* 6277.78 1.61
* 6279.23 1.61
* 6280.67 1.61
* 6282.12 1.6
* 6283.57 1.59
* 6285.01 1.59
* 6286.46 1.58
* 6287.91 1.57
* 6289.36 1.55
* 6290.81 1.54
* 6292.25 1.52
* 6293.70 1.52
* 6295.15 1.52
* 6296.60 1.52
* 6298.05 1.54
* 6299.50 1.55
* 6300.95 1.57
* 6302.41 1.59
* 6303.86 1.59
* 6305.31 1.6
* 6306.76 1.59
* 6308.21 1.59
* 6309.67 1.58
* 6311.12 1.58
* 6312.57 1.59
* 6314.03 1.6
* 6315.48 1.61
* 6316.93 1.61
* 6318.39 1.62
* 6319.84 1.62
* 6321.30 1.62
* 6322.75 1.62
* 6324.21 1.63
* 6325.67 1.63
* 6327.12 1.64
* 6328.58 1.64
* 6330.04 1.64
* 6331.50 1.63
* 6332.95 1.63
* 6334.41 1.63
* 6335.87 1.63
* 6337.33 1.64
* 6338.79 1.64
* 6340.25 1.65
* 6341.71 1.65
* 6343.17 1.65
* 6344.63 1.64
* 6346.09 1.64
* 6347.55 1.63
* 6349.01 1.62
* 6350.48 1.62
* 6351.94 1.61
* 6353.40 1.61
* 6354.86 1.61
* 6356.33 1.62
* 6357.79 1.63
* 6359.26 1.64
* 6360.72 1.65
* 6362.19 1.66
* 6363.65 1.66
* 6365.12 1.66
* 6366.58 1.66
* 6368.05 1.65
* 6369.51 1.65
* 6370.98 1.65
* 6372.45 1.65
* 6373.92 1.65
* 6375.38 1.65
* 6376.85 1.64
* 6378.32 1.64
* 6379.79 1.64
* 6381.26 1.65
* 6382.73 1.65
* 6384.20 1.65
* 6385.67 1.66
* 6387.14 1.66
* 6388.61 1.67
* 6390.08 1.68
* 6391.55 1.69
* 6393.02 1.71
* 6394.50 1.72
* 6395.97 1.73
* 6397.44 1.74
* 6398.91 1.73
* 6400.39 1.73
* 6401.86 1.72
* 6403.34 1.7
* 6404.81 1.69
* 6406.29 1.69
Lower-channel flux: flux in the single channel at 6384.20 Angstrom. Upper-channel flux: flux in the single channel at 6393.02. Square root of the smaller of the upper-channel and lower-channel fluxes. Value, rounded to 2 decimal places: 1.28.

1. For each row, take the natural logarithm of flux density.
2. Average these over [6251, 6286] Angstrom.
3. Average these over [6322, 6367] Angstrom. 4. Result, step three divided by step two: 1.10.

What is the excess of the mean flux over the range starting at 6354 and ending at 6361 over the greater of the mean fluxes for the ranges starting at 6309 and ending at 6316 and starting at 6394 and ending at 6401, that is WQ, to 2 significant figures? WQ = -0.10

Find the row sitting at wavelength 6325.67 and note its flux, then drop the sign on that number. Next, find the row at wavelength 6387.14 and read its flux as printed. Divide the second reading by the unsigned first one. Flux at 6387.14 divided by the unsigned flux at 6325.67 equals 1.02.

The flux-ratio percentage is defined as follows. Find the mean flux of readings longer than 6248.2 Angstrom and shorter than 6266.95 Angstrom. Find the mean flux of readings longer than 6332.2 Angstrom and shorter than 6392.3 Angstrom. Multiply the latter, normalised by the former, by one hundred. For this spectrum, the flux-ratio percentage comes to 108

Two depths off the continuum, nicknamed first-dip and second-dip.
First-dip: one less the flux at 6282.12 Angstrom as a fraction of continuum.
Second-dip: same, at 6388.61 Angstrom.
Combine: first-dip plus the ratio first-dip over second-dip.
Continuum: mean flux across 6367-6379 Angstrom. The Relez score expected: -2.1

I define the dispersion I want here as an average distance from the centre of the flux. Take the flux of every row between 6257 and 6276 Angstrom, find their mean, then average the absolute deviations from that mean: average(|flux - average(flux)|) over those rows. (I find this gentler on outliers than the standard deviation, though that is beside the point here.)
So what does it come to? 0.023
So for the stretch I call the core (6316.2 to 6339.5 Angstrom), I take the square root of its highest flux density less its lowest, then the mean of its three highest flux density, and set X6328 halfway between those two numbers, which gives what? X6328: 0.907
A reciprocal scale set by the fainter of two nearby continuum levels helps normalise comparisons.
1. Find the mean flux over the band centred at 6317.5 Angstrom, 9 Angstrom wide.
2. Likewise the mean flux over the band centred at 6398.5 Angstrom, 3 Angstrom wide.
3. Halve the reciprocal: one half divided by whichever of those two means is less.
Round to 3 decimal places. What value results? 0.310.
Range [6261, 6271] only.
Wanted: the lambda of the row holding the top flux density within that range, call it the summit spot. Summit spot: 6270.56 Angstrom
